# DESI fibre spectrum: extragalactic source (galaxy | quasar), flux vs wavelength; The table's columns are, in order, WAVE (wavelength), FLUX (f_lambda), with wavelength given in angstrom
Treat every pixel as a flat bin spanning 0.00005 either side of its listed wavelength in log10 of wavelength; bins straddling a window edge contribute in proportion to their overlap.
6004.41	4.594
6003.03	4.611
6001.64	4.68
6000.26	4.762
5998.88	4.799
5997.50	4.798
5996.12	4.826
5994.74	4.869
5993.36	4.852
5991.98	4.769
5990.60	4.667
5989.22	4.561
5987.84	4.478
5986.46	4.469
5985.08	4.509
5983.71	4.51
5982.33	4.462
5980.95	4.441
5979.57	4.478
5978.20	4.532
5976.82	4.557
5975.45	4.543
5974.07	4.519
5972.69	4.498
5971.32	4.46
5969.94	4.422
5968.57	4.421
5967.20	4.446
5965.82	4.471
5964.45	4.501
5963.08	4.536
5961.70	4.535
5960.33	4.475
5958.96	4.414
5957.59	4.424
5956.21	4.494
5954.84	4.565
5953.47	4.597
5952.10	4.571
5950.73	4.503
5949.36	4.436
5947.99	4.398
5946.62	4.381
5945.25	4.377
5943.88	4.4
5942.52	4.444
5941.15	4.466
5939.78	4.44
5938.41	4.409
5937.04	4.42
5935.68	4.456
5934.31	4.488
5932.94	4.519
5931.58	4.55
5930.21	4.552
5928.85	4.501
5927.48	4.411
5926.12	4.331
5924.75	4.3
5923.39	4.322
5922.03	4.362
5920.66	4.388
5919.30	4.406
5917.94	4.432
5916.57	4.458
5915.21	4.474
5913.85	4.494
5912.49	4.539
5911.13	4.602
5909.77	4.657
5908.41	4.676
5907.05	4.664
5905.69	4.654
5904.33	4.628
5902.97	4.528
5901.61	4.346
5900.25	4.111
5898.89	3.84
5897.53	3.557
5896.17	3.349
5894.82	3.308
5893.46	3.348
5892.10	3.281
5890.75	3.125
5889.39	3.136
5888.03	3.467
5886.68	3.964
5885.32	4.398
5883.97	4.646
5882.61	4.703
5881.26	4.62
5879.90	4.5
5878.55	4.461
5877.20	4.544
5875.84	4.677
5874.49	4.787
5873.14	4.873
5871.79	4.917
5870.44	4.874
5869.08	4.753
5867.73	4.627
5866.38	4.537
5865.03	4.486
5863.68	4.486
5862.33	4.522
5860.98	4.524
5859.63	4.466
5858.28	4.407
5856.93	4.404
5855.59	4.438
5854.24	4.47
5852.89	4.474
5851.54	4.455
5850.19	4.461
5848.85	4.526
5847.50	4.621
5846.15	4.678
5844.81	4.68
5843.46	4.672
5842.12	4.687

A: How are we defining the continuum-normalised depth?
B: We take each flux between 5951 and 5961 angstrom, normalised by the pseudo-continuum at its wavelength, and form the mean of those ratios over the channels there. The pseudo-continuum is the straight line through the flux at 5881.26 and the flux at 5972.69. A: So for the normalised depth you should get 0.997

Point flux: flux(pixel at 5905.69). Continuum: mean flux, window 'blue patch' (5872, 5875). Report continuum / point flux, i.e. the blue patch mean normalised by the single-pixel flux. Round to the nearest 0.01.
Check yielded 1.04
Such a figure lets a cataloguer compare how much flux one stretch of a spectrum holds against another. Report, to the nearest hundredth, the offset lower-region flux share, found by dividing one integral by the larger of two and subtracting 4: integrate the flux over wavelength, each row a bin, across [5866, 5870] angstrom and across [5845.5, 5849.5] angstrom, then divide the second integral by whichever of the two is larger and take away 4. -3.01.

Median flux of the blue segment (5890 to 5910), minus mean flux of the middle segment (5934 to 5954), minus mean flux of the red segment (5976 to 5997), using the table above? -4.9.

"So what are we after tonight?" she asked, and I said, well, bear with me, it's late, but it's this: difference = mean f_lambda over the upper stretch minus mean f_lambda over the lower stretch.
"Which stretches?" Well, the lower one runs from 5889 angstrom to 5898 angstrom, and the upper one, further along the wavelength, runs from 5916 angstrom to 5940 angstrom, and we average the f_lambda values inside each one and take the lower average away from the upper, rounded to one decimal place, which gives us 1.1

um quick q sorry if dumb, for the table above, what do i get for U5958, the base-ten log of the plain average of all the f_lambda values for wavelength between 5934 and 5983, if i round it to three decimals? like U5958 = 0.650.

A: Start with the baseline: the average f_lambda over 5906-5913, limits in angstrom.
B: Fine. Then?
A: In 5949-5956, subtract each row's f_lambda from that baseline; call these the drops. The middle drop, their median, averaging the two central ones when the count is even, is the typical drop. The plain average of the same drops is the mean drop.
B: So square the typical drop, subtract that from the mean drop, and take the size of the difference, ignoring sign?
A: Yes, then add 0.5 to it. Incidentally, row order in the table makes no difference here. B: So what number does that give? 0.59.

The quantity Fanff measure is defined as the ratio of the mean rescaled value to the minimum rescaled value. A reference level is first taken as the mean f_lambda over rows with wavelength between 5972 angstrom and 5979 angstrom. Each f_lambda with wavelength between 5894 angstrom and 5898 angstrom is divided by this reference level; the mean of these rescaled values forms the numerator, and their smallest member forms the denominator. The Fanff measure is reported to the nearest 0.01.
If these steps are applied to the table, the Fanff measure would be 1.03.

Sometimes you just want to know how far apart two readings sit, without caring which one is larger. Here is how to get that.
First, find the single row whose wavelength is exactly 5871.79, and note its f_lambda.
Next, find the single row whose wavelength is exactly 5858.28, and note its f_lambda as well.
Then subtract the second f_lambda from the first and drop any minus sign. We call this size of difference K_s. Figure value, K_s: 0.51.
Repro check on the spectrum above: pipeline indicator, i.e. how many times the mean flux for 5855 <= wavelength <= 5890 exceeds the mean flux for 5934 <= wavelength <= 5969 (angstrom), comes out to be 1.00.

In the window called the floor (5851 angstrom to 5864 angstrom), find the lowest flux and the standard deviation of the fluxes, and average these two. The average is 2.22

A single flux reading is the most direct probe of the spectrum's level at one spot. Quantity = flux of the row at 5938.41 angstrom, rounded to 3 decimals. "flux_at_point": 4.409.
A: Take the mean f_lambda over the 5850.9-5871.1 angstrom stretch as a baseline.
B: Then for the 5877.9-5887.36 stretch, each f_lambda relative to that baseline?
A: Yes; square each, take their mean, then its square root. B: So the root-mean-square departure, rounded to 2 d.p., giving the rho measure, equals 0.24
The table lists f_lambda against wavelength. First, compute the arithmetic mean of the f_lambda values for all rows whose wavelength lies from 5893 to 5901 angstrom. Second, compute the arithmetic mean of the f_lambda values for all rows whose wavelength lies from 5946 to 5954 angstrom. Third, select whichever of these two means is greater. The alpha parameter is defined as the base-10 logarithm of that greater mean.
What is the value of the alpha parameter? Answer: 0.651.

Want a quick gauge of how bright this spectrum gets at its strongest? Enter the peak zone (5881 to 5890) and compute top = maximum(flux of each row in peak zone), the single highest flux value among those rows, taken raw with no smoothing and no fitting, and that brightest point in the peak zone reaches 4.703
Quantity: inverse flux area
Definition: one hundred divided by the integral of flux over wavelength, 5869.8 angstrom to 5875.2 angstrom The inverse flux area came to 3.80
